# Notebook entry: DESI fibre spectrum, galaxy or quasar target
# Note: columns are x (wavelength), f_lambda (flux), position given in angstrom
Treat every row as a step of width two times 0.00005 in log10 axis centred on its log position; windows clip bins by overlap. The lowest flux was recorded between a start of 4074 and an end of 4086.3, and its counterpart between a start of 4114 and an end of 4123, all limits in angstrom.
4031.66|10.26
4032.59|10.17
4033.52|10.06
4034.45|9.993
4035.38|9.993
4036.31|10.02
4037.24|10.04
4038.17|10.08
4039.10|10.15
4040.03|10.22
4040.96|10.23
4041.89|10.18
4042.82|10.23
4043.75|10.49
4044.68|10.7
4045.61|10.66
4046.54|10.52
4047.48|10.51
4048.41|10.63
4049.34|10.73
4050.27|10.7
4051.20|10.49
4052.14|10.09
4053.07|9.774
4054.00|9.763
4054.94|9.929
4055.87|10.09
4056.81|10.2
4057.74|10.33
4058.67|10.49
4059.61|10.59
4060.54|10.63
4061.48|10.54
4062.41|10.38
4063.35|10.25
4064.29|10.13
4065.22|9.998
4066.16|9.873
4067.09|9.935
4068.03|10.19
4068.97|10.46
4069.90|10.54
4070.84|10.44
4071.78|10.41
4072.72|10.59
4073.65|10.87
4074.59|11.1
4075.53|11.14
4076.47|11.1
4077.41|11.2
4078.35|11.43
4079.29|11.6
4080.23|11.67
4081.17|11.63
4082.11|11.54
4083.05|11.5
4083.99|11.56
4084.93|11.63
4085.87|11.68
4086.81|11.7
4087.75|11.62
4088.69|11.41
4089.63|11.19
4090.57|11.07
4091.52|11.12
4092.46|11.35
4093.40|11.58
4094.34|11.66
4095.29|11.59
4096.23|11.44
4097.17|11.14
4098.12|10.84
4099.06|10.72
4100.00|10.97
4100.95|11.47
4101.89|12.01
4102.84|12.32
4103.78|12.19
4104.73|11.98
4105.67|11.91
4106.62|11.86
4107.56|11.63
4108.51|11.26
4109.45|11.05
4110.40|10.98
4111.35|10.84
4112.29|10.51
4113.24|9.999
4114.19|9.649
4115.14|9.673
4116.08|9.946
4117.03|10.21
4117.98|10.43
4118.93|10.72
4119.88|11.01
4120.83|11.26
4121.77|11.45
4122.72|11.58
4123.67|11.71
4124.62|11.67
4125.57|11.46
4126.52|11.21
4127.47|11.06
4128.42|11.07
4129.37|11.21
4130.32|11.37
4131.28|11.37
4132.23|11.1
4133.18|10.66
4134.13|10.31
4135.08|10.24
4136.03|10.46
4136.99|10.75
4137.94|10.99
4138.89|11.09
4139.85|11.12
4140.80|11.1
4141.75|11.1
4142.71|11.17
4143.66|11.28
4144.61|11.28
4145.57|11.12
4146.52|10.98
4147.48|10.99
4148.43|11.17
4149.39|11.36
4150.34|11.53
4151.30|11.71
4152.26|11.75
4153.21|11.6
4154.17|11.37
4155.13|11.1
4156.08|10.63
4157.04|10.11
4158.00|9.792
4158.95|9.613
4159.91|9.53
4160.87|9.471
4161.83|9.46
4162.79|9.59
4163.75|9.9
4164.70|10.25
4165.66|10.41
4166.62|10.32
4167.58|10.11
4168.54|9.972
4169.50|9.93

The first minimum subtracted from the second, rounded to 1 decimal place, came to -1.5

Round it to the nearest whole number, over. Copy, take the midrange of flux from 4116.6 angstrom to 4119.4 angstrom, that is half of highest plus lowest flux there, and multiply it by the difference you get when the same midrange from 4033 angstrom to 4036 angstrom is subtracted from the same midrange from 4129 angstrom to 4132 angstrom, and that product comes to 13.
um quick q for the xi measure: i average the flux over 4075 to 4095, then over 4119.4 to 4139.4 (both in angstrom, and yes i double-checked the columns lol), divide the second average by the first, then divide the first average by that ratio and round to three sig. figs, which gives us 11.8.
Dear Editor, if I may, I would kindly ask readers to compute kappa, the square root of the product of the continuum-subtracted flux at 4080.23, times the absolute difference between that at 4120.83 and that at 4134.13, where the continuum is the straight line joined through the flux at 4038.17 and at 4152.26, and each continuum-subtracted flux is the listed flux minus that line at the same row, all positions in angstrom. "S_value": 1.1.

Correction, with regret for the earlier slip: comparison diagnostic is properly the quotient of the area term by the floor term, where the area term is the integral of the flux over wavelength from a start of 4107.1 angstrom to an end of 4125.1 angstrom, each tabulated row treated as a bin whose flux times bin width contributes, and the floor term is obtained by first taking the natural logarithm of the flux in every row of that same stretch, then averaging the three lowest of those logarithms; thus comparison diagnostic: 85.5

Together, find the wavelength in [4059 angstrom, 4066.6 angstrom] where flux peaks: 4060.54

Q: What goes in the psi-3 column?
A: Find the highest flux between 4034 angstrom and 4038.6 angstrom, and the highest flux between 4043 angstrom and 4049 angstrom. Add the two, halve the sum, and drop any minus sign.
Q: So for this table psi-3 10.4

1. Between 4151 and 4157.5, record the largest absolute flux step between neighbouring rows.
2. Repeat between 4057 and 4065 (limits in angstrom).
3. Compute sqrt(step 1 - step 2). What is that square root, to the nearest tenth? 0.6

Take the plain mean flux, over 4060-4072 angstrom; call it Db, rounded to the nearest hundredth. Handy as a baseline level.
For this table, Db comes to 10.29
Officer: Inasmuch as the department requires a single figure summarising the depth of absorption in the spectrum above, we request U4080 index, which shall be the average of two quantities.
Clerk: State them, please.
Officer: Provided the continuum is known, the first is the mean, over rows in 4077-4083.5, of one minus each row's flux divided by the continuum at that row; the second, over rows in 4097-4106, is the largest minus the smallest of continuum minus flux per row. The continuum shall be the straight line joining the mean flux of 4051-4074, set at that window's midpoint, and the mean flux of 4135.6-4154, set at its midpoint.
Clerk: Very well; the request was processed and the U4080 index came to 0.73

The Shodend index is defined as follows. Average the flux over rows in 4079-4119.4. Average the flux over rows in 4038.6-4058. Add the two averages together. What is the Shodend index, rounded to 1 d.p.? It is 21.5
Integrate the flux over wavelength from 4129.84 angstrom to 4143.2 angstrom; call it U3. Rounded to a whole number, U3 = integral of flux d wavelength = 146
